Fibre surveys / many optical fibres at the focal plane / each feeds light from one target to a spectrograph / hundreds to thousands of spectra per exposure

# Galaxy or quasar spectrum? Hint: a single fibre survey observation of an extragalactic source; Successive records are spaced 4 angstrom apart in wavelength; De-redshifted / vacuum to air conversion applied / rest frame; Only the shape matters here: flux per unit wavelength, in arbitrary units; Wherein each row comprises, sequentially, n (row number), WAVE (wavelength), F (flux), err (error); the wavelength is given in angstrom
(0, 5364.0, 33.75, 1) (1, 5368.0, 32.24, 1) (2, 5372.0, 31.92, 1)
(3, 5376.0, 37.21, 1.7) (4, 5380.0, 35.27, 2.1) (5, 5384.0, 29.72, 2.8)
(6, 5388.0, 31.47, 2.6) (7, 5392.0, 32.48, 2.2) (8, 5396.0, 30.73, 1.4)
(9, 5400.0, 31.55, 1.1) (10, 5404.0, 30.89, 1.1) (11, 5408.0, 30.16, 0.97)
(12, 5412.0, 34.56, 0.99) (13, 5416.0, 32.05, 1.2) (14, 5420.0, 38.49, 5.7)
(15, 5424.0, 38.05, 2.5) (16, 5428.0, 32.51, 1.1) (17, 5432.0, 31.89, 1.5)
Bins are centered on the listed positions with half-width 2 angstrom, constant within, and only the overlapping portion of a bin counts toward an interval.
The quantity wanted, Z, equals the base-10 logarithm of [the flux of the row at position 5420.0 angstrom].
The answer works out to 1.59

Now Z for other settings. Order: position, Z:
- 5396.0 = 1.49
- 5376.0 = 1.57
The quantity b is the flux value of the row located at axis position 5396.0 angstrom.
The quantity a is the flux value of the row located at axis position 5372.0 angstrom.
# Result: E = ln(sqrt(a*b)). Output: 3.44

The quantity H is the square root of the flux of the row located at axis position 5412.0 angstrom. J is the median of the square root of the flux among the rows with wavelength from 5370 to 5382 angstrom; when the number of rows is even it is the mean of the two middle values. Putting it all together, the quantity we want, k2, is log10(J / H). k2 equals 0.00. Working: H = 5.88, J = 5.9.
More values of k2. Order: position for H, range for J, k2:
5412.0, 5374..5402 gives -0.02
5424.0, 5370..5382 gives -0.02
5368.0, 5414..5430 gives 0.02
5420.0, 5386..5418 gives -0.04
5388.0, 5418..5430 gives 0.04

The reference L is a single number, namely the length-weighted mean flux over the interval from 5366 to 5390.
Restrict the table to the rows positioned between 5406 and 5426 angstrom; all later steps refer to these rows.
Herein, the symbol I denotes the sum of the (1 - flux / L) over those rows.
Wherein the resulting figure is -0.26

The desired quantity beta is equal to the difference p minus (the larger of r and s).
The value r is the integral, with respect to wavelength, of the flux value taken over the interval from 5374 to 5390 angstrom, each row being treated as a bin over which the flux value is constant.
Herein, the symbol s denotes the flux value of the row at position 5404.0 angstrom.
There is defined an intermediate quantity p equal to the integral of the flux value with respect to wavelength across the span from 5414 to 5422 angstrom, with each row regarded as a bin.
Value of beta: -253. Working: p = 282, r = 535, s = 30.89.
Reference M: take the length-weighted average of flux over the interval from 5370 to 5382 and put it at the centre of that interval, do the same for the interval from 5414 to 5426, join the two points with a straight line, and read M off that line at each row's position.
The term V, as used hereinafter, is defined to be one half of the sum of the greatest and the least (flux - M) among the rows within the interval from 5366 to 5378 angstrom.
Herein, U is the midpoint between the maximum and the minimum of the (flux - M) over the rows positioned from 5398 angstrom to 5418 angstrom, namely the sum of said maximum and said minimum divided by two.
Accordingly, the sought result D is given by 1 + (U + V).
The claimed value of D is -2.7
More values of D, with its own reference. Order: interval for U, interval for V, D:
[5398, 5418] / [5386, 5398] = -6.3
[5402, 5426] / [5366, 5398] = -2.1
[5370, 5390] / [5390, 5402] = -4.2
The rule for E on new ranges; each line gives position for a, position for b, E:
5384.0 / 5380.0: 3.48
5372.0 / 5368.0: 3.47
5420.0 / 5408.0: 3.53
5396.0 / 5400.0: 3.44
